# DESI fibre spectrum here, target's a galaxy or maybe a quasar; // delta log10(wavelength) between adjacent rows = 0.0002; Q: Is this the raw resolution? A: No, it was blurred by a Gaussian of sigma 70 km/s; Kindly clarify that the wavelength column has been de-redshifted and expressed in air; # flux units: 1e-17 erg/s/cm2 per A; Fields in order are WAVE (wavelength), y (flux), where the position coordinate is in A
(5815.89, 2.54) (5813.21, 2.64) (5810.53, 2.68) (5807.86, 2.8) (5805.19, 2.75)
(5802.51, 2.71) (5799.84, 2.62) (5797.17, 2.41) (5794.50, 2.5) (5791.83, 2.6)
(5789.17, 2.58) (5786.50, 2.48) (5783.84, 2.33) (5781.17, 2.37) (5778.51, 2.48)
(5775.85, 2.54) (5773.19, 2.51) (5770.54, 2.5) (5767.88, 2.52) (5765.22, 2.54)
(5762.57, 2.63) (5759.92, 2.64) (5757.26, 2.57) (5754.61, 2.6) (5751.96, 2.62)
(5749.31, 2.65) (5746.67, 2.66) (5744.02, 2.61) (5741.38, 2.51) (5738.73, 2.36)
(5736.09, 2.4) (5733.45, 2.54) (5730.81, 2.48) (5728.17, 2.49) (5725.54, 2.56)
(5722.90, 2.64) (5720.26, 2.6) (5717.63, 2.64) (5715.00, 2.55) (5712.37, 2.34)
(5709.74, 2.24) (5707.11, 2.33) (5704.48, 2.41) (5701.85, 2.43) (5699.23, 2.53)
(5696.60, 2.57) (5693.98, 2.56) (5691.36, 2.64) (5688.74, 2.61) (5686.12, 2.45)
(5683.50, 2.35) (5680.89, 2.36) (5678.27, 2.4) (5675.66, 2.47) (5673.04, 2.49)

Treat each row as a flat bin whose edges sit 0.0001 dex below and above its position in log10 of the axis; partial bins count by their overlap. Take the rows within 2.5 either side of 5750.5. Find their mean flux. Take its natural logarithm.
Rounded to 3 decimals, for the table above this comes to 0.969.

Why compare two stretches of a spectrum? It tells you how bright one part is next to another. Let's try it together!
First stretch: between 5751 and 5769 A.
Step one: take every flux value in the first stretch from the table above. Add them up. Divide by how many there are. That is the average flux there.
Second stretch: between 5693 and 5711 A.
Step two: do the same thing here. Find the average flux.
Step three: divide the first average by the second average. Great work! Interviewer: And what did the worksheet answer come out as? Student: 1.06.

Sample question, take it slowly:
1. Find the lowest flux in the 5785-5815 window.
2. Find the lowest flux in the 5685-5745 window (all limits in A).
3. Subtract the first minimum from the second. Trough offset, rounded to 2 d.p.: -0.17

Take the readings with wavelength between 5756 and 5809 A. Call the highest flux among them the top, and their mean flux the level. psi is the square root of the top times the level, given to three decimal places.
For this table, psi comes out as 2.674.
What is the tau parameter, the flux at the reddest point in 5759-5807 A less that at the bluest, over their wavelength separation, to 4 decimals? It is 0.0024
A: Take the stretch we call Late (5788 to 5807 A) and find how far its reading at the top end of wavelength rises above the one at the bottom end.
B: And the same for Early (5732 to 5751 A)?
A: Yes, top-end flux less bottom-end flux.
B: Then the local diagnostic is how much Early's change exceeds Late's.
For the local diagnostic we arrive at -0.1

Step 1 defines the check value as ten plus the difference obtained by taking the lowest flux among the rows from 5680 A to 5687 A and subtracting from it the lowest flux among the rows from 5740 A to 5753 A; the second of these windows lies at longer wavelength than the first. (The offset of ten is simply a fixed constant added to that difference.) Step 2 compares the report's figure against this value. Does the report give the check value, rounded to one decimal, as 9.8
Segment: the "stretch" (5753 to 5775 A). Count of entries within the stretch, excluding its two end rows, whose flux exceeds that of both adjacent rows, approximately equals 1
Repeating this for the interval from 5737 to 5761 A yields 1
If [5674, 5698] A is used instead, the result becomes 1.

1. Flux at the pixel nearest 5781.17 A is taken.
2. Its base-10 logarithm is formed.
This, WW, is 0.375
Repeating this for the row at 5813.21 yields 0.422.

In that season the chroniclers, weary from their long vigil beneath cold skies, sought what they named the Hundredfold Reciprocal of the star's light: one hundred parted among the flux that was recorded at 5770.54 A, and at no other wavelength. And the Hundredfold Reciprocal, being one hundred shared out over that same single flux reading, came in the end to 40.0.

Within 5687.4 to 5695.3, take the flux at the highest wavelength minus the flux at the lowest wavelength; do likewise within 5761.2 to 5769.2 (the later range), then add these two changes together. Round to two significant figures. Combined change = -0.16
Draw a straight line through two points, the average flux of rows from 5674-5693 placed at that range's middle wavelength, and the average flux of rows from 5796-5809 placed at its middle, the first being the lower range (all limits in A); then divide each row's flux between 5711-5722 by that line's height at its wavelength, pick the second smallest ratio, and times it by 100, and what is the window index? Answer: 101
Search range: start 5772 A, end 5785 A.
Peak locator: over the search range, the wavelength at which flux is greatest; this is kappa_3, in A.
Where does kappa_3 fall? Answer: 5775.85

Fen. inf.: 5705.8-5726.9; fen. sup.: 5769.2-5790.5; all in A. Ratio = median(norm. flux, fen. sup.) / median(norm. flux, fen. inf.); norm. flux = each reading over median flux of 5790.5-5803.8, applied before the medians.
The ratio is 0.975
